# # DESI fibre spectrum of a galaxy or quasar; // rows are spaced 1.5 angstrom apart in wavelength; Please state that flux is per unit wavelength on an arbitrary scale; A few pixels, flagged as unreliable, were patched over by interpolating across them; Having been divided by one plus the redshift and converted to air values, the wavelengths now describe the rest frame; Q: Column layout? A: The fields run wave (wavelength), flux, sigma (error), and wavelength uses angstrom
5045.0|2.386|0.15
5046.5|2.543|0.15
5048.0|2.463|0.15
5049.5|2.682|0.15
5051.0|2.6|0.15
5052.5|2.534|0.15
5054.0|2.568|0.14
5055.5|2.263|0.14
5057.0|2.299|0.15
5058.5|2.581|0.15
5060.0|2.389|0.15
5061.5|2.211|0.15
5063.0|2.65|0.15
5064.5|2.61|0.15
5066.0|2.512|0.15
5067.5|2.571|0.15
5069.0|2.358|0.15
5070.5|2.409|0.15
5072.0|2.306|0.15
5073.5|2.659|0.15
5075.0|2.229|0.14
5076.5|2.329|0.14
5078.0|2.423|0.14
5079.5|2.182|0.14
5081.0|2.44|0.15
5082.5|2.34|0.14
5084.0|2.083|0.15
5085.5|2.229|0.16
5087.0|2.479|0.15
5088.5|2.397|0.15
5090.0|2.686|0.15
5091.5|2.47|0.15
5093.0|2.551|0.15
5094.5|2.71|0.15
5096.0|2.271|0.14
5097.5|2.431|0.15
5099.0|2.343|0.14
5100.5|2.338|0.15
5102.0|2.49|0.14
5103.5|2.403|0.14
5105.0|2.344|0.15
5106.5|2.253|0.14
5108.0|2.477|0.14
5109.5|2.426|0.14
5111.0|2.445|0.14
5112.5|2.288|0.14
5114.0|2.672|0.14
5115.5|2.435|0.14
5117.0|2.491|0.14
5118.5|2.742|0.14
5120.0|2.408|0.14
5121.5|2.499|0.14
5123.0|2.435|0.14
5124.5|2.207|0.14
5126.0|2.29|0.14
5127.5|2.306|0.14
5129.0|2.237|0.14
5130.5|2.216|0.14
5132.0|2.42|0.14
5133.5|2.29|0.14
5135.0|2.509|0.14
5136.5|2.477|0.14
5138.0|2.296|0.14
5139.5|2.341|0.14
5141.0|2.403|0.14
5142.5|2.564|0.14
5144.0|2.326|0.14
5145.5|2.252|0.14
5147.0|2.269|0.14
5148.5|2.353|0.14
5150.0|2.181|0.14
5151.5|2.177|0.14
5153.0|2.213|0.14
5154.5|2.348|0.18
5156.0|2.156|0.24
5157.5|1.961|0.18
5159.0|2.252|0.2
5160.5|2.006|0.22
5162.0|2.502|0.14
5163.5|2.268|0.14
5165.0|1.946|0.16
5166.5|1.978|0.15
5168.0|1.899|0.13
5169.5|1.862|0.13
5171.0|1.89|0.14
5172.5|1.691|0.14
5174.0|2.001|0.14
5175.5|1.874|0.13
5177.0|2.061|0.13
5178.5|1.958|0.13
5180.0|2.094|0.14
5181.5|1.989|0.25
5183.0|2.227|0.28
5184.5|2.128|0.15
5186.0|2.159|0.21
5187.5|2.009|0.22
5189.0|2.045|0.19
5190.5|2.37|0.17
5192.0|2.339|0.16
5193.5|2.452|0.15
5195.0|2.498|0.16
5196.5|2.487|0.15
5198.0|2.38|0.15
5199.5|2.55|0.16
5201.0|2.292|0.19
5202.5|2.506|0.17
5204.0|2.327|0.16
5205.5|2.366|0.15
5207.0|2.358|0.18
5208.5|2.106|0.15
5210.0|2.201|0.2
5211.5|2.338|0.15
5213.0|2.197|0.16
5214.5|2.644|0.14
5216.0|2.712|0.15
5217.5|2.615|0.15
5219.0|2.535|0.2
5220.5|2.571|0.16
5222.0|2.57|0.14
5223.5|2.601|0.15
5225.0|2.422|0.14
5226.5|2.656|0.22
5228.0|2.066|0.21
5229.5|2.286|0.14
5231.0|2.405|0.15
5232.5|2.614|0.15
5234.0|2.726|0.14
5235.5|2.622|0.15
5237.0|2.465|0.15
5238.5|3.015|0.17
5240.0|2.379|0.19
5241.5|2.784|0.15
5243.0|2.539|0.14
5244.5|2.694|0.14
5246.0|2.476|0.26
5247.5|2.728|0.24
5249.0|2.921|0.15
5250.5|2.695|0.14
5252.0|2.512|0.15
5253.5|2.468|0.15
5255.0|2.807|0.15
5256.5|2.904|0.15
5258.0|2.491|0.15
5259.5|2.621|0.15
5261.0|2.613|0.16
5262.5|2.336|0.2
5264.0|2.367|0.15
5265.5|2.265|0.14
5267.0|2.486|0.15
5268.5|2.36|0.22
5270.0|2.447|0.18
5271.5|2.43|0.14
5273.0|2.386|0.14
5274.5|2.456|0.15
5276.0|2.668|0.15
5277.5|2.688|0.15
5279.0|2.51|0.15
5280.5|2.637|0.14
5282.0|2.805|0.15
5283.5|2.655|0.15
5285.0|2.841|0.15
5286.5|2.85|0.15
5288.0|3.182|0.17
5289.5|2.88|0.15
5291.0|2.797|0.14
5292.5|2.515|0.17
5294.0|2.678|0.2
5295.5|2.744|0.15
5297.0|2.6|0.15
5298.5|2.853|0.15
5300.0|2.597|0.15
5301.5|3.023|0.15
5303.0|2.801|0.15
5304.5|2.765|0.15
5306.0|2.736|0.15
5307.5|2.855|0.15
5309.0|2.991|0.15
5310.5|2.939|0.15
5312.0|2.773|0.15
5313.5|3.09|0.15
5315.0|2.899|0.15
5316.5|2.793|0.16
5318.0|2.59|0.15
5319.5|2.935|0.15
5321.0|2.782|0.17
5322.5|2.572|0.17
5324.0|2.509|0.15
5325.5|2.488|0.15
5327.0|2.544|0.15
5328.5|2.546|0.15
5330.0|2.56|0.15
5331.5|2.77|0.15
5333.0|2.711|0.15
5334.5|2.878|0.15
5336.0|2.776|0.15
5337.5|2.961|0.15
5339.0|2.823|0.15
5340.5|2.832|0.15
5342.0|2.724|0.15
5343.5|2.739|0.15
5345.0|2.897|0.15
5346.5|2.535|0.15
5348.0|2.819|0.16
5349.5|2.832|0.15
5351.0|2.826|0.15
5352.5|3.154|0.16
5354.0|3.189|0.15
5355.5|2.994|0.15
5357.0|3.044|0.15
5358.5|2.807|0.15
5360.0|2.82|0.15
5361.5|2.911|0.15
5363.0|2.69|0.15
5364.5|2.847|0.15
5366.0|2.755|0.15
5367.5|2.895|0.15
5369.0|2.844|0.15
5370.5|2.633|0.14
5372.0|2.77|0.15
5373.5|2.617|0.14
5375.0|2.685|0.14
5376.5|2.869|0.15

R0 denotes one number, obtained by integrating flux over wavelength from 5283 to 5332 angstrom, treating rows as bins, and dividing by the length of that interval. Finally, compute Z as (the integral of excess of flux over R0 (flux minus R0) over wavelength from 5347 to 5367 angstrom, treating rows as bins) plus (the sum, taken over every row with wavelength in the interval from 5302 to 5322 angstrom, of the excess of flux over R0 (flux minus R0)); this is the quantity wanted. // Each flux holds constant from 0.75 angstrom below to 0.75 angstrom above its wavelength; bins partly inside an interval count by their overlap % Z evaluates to 4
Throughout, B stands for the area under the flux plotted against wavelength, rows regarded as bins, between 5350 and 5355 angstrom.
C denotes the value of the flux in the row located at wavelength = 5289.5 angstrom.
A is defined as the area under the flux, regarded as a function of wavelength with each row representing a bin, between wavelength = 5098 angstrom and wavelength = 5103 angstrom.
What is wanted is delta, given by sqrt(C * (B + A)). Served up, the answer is 8.8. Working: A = 12.0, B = 15.2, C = 2.88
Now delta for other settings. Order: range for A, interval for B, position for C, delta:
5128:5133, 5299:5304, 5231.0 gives 7.8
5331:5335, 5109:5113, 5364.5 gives 7.7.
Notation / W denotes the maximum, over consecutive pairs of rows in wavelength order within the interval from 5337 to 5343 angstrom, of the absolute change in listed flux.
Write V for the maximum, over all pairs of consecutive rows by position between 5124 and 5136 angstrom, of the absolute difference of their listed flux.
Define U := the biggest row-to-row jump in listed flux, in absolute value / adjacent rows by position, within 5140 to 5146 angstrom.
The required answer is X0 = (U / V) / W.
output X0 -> 8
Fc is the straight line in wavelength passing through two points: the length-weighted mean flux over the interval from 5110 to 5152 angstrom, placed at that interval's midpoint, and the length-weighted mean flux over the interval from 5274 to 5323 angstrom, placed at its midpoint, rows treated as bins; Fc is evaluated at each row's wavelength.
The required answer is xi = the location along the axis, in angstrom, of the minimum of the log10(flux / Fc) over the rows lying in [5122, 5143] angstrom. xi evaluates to 5130.5 angstrom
